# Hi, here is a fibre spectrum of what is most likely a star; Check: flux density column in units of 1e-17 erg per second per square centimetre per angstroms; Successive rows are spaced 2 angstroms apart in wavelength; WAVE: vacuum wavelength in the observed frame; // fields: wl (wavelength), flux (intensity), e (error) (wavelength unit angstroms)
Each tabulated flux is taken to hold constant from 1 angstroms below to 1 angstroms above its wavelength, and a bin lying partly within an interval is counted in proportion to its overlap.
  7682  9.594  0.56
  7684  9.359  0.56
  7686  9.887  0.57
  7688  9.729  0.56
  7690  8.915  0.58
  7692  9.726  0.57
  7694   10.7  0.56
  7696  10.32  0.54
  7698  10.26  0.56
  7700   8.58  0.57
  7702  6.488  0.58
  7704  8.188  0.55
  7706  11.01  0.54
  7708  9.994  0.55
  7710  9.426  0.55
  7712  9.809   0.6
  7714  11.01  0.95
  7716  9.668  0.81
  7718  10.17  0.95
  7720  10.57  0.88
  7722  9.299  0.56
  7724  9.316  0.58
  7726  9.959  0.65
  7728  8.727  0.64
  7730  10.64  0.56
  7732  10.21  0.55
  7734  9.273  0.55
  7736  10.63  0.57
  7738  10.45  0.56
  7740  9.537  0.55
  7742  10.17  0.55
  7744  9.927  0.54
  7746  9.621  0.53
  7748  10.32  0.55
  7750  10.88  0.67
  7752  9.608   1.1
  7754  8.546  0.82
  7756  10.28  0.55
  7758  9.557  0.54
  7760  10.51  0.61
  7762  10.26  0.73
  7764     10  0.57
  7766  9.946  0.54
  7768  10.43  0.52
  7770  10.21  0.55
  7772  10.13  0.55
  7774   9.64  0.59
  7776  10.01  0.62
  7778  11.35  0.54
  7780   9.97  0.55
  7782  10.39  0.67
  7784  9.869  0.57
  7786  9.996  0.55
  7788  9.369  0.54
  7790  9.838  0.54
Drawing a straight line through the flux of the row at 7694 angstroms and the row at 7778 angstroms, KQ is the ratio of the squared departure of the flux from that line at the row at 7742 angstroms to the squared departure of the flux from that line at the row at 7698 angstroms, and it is 3.7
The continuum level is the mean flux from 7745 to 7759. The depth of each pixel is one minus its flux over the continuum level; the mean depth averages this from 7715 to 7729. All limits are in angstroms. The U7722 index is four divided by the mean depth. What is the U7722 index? 250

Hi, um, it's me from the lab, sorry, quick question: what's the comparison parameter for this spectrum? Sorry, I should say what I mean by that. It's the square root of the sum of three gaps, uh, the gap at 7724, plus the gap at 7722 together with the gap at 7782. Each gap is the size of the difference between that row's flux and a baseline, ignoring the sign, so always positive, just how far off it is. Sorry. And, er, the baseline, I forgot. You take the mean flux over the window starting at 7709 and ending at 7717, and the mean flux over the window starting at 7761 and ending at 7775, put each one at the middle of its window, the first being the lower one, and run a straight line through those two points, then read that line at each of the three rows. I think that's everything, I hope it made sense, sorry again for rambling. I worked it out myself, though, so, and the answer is 1.29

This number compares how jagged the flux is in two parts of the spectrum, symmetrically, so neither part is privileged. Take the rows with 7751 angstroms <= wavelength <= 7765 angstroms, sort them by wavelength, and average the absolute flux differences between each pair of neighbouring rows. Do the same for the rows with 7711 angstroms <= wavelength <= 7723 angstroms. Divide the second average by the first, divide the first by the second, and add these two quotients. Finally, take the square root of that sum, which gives 1.42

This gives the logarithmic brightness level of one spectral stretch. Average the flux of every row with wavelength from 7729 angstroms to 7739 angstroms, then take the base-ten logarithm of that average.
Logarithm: 1.010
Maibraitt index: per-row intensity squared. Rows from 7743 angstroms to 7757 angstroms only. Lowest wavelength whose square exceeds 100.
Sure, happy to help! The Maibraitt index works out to 7748 angstroms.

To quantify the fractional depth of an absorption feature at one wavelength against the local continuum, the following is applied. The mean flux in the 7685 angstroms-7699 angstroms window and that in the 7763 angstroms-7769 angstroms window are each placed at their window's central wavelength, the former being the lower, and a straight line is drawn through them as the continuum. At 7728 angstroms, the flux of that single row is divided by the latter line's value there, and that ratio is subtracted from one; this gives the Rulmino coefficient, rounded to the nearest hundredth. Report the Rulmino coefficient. 0.13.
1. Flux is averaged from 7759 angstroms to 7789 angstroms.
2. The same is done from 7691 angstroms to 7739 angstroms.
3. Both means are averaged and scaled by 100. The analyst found 995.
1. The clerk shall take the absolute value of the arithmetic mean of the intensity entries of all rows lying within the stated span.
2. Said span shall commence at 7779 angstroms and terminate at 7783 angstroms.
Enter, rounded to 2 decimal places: 10.18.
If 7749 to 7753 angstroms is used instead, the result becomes 10.24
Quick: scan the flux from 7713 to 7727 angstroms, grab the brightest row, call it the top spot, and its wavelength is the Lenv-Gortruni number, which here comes 7714 angstroms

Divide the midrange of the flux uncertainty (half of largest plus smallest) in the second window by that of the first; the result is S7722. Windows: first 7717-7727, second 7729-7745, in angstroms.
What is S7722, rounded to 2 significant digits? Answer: 0.74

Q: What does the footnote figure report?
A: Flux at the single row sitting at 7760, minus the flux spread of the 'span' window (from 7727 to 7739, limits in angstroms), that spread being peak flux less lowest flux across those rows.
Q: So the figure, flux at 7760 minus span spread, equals 8.60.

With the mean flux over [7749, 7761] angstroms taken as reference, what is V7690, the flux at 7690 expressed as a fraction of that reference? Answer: 0.90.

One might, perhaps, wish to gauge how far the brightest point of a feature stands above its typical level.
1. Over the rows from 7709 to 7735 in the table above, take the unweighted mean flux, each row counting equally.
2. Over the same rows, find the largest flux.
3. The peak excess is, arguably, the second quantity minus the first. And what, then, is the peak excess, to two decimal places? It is 1.16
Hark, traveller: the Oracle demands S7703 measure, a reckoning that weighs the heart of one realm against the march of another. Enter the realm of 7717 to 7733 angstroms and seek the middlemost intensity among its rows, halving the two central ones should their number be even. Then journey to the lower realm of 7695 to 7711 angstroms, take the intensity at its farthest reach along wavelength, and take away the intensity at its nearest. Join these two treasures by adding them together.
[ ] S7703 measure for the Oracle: 9.2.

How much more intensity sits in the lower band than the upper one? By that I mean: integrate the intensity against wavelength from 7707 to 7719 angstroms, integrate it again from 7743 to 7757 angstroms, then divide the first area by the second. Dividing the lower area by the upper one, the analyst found 0.87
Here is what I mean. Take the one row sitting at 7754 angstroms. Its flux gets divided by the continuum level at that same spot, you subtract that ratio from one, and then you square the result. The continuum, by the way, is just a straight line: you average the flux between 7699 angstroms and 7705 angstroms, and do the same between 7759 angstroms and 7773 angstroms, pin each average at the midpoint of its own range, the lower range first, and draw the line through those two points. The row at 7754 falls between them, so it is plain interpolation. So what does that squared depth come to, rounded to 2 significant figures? 0.015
